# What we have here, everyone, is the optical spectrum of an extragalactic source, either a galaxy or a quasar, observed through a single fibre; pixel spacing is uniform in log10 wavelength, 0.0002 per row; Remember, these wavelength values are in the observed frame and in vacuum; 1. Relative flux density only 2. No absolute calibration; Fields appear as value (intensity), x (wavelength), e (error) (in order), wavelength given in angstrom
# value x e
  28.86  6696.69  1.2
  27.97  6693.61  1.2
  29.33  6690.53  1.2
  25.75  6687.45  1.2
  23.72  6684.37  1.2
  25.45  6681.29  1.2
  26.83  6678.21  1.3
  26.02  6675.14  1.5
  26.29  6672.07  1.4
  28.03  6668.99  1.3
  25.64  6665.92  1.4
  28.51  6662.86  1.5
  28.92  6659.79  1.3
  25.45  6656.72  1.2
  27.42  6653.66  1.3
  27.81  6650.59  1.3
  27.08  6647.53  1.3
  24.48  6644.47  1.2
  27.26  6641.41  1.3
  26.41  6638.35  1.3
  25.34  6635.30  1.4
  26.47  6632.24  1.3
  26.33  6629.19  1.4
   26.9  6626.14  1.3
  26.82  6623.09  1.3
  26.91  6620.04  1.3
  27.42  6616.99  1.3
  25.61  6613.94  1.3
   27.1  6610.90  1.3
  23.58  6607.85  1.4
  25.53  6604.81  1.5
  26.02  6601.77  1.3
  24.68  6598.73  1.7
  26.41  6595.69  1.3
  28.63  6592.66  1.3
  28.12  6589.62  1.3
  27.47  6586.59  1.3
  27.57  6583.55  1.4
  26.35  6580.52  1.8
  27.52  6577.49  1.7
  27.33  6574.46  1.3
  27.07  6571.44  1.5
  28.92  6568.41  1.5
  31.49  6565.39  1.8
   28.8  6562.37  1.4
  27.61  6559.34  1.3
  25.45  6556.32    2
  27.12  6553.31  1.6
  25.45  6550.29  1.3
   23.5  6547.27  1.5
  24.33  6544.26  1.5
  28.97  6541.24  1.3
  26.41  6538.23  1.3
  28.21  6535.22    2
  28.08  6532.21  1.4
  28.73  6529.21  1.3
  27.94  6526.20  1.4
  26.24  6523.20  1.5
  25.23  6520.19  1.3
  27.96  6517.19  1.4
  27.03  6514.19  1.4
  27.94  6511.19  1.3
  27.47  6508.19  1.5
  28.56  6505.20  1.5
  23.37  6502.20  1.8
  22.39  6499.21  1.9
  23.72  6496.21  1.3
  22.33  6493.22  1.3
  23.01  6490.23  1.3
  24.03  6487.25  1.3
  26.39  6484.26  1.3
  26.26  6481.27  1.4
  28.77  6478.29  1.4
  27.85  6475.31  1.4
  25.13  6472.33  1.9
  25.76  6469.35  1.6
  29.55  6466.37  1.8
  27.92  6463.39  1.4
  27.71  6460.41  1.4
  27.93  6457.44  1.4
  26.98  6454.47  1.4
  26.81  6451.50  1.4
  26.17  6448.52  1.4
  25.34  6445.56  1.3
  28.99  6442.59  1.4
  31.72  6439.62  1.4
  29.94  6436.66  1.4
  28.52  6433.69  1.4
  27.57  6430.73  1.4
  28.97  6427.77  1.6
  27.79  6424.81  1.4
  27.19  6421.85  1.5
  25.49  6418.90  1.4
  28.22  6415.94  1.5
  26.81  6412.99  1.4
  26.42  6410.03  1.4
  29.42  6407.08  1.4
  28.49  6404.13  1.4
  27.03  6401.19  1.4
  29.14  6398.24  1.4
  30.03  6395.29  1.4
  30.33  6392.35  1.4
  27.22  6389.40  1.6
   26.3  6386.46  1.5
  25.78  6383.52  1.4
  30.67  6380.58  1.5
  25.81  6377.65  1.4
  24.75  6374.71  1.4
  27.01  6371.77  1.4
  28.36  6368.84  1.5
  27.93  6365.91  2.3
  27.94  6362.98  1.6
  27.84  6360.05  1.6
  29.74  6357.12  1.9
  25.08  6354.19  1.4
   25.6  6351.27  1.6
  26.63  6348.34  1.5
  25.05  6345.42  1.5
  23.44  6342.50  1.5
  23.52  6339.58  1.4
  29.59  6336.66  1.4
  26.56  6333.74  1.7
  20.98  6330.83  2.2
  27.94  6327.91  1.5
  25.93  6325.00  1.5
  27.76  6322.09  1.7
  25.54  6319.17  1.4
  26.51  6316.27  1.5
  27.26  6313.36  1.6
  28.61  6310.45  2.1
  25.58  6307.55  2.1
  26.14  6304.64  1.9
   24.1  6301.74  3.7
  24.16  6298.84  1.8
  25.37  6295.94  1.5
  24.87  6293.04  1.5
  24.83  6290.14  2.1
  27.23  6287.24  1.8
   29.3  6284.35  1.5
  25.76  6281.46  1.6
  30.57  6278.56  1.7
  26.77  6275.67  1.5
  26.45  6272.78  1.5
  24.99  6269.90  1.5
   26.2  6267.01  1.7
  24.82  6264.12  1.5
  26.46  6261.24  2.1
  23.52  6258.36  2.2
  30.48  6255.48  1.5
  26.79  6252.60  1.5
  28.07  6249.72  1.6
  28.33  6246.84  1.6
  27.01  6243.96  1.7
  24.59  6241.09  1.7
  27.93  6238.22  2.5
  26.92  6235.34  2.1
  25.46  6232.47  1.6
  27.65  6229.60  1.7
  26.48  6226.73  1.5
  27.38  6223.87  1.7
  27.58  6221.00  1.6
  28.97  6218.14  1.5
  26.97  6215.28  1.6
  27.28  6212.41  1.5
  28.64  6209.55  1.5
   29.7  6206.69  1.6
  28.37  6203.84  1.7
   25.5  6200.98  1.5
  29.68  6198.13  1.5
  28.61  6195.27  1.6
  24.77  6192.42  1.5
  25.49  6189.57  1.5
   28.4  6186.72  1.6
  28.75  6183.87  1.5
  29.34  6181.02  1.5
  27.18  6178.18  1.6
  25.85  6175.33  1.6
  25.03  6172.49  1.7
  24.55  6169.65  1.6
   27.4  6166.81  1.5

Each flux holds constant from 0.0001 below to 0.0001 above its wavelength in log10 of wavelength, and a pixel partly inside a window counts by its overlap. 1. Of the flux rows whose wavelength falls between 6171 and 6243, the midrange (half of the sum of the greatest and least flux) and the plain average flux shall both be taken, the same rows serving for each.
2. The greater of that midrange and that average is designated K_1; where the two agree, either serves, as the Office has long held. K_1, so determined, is 27.3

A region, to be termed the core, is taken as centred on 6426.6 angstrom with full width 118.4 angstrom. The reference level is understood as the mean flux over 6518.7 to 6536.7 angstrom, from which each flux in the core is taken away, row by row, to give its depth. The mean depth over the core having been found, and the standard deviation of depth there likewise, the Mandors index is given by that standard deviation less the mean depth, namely 1.9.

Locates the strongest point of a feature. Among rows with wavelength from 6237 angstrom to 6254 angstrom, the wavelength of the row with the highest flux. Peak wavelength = 6246.84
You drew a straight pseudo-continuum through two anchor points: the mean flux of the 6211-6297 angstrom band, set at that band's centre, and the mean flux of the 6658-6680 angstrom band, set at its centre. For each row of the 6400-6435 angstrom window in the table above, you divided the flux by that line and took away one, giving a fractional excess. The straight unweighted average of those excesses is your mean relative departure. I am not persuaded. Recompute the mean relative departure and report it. 0.026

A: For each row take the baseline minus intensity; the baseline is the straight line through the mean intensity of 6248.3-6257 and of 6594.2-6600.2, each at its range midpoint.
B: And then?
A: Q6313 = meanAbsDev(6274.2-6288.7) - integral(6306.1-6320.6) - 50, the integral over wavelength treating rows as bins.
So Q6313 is -66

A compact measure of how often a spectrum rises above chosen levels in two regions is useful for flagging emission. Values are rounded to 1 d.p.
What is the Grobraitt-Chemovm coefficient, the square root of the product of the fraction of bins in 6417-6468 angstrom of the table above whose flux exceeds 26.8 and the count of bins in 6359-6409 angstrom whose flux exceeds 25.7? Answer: 3.6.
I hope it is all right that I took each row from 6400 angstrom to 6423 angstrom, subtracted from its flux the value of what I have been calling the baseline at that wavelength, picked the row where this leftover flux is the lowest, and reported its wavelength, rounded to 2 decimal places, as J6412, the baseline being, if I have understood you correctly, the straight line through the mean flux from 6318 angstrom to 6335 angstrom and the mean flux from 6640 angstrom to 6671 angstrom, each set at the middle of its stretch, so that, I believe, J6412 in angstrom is 6418.90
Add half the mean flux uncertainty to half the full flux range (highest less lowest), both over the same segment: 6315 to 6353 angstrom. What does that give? 5.1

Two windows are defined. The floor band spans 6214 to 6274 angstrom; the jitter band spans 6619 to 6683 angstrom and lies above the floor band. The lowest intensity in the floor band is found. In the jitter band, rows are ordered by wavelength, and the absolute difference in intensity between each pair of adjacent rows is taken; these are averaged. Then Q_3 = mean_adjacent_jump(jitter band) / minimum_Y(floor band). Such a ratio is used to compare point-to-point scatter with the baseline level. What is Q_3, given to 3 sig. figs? 0.0547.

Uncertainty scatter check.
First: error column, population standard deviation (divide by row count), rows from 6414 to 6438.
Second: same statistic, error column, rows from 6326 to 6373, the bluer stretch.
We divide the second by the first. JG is 3.8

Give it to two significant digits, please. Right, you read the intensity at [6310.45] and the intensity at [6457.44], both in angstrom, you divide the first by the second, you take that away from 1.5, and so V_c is 0.48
